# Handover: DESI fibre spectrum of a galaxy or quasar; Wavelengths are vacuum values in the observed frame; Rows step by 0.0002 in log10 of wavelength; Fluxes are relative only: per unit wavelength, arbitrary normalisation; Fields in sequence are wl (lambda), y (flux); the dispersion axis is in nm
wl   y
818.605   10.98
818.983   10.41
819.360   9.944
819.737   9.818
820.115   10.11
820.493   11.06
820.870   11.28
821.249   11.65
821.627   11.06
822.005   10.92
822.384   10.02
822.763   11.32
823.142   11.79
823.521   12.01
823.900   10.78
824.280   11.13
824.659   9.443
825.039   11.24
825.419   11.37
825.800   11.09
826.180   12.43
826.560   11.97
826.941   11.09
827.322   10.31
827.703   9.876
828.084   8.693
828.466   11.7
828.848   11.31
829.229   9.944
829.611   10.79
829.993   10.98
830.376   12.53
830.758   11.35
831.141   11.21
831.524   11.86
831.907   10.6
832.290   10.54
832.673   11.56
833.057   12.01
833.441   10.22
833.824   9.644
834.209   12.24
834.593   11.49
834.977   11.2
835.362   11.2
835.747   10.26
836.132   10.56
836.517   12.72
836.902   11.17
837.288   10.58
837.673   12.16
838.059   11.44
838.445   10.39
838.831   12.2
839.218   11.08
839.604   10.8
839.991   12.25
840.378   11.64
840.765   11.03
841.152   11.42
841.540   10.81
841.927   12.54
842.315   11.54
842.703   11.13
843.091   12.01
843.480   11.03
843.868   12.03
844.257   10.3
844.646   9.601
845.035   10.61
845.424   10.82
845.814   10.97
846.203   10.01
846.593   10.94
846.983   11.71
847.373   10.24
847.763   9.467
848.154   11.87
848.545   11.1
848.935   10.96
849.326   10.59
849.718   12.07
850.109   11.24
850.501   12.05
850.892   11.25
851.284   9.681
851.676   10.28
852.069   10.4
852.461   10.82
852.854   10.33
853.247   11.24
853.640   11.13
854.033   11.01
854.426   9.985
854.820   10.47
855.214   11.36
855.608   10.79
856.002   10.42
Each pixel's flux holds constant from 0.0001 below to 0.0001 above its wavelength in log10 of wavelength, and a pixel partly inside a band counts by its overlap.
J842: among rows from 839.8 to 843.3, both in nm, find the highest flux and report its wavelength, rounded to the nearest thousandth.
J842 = 841.927 nm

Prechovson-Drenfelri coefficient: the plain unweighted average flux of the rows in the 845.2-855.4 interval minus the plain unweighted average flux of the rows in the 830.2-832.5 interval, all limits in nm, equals -0.50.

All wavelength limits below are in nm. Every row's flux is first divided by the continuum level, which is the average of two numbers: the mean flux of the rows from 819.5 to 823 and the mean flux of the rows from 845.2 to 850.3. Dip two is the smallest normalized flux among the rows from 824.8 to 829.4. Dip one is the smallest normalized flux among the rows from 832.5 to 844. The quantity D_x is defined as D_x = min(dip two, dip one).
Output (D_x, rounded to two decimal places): 0.80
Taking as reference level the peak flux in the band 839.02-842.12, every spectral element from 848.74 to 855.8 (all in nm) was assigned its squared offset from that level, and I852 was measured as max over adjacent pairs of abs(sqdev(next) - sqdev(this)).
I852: 6.5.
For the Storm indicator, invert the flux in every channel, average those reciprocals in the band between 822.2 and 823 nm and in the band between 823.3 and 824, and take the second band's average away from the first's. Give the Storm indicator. 0.0061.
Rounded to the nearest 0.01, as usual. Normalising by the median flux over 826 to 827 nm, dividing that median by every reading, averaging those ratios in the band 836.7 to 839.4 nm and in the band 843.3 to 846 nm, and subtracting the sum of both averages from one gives -1.18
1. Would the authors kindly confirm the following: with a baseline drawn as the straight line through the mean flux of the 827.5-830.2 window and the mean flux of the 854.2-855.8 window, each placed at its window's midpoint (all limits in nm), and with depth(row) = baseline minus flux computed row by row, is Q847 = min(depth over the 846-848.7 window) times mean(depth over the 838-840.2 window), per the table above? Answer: 1.0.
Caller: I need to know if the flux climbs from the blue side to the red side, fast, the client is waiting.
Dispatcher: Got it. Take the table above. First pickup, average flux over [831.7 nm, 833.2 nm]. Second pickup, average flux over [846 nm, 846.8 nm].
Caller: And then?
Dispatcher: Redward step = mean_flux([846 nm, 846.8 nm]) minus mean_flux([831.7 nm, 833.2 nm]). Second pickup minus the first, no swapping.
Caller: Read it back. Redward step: -0.7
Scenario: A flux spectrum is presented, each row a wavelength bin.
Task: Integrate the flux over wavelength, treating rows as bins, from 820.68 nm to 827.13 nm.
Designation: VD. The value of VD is 72.3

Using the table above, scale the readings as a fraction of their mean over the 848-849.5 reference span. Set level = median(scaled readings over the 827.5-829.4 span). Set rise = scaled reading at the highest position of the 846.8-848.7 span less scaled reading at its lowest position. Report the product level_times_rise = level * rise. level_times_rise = -0.05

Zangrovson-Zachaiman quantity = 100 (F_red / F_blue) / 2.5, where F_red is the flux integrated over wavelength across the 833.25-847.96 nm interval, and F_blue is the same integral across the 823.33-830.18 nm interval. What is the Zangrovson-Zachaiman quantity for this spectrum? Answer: 87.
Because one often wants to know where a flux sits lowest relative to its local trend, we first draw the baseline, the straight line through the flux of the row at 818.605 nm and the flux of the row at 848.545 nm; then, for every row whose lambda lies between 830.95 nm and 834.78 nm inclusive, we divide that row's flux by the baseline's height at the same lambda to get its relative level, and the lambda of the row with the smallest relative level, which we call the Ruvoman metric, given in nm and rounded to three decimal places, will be 833.824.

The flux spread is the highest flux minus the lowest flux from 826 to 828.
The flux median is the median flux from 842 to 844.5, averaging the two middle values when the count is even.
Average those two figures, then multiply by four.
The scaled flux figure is 27.8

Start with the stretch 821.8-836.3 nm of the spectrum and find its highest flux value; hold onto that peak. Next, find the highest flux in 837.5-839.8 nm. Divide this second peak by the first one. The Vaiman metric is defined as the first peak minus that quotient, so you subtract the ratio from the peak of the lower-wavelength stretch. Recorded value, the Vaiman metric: 11.6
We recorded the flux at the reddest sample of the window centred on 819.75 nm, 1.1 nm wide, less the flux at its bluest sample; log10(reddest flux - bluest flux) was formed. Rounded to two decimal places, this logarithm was -0.78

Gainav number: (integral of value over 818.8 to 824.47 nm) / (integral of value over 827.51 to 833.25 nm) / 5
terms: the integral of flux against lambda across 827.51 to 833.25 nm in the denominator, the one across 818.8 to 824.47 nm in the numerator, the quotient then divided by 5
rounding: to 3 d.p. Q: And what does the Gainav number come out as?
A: 0.196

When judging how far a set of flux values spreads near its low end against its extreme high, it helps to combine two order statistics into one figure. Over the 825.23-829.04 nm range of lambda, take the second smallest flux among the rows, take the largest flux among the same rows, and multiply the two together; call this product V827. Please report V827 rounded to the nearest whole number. 123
